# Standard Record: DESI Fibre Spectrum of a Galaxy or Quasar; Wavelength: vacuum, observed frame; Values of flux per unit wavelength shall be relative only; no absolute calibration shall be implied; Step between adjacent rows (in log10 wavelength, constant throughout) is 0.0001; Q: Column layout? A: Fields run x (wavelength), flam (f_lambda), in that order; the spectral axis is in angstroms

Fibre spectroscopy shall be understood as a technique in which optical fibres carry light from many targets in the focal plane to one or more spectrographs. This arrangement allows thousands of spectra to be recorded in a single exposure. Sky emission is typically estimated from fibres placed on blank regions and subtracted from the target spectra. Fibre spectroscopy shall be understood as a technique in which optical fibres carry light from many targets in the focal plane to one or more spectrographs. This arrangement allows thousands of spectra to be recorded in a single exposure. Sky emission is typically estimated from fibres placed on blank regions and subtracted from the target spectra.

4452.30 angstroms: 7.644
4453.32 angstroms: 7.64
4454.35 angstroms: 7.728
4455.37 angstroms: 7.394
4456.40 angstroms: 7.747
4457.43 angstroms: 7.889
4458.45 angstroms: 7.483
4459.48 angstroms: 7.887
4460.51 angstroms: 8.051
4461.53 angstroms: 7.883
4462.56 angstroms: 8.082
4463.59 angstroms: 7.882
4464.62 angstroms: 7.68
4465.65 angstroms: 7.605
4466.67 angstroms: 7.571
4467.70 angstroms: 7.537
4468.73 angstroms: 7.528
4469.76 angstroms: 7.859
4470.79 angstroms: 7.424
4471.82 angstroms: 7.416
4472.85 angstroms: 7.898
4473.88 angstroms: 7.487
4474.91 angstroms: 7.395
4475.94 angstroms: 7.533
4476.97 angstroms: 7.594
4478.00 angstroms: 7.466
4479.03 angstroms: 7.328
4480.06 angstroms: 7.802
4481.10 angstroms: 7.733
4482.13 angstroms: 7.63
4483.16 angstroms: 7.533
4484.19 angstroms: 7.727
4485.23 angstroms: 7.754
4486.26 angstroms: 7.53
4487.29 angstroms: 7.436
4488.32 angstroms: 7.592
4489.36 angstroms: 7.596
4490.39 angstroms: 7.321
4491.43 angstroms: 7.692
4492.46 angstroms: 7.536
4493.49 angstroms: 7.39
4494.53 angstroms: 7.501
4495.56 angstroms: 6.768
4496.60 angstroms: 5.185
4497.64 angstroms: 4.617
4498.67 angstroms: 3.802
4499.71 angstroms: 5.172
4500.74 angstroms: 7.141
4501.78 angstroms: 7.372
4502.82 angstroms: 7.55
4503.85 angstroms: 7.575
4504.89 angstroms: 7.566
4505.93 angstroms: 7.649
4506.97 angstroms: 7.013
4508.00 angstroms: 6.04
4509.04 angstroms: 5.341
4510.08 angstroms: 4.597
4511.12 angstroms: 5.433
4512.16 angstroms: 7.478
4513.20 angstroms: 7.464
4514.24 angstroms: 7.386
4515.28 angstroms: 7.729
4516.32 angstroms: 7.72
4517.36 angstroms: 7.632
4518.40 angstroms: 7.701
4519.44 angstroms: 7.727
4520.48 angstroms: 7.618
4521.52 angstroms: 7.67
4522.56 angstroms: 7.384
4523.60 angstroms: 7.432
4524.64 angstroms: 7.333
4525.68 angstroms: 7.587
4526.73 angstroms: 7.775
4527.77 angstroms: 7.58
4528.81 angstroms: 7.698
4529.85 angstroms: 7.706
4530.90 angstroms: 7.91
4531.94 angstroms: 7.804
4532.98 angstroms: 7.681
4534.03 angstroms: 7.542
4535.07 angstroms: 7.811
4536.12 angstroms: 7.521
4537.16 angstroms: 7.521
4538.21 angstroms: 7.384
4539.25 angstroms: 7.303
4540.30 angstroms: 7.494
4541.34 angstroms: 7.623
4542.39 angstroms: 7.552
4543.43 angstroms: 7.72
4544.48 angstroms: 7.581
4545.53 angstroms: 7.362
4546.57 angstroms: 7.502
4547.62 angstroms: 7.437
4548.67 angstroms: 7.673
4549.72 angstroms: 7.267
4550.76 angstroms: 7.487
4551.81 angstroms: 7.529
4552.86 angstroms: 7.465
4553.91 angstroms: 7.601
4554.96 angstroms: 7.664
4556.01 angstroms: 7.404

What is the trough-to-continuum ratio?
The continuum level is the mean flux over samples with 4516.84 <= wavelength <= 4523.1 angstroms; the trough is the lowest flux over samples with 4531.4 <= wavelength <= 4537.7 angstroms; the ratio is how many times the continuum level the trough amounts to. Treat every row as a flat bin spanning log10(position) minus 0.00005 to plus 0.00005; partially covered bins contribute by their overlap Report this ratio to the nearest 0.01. 0.99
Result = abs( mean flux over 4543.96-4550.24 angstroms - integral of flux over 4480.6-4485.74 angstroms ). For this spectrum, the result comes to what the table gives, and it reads 32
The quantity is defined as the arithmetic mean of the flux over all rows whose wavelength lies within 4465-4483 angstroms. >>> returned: 7.58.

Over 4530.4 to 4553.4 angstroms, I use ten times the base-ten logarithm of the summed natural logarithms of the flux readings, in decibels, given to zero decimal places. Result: 16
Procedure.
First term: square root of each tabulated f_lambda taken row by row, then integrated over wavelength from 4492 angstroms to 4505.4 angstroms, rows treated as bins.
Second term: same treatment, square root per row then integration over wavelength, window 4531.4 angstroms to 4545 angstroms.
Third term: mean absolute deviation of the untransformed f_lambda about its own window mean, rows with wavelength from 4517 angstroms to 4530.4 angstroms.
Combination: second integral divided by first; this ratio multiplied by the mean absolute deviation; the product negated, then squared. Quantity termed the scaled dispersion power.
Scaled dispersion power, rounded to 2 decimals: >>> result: 0.01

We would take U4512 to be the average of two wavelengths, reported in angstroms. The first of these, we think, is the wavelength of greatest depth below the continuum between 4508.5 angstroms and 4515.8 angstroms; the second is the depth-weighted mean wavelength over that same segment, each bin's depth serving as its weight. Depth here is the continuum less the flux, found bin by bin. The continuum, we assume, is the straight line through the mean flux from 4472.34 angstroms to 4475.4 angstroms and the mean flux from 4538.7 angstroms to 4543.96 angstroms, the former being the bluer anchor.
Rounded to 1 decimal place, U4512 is 4510.1 angstroms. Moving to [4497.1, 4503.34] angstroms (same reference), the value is 4498.7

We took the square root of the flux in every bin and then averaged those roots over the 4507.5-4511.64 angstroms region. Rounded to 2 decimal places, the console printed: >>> 2.31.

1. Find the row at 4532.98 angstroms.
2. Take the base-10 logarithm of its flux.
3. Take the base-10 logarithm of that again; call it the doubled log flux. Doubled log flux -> -0.053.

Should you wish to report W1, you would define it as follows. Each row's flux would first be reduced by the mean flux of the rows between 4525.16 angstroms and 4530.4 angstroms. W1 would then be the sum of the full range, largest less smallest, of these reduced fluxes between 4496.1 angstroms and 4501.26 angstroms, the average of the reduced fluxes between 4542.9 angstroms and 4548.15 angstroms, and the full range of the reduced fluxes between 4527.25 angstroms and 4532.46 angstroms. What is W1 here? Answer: 3.5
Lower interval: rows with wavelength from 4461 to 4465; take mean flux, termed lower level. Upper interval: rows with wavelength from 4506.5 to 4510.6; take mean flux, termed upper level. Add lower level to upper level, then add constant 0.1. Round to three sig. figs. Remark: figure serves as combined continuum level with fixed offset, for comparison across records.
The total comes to 13.7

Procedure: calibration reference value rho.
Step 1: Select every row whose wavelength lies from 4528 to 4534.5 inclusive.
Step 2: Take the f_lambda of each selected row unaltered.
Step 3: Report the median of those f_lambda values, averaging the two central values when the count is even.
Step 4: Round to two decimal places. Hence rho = 7.70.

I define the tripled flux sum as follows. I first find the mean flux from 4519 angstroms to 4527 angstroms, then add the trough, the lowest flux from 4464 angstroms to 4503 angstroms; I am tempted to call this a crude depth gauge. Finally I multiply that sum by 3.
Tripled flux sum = 34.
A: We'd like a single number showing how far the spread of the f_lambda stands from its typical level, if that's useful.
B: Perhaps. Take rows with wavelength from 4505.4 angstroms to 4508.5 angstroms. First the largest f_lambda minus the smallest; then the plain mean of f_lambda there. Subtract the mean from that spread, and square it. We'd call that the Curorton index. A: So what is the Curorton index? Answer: 28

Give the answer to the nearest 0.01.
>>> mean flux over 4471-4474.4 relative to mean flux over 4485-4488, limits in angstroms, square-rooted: 1.00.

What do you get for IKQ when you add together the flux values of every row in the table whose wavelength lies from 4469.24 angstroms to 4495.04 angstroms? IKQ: 189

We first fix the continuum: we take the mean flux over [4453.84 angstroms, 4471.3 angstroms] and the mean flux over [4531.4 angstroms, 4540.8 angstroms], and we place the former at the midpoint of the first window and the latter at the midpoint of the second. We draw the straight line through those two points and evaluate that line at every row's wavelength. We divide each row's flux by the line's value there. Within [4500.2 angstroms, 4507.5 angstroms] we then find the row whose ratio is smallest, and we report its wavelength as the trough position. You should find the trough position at 4506.97 angstroms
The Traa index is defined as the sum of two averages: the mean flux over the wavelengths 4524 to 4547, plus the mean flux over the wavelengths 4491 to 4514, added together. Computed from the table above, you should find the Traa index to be 14.1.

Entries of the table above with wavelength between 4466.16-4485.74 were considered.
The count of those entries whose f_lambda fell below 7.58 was 11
